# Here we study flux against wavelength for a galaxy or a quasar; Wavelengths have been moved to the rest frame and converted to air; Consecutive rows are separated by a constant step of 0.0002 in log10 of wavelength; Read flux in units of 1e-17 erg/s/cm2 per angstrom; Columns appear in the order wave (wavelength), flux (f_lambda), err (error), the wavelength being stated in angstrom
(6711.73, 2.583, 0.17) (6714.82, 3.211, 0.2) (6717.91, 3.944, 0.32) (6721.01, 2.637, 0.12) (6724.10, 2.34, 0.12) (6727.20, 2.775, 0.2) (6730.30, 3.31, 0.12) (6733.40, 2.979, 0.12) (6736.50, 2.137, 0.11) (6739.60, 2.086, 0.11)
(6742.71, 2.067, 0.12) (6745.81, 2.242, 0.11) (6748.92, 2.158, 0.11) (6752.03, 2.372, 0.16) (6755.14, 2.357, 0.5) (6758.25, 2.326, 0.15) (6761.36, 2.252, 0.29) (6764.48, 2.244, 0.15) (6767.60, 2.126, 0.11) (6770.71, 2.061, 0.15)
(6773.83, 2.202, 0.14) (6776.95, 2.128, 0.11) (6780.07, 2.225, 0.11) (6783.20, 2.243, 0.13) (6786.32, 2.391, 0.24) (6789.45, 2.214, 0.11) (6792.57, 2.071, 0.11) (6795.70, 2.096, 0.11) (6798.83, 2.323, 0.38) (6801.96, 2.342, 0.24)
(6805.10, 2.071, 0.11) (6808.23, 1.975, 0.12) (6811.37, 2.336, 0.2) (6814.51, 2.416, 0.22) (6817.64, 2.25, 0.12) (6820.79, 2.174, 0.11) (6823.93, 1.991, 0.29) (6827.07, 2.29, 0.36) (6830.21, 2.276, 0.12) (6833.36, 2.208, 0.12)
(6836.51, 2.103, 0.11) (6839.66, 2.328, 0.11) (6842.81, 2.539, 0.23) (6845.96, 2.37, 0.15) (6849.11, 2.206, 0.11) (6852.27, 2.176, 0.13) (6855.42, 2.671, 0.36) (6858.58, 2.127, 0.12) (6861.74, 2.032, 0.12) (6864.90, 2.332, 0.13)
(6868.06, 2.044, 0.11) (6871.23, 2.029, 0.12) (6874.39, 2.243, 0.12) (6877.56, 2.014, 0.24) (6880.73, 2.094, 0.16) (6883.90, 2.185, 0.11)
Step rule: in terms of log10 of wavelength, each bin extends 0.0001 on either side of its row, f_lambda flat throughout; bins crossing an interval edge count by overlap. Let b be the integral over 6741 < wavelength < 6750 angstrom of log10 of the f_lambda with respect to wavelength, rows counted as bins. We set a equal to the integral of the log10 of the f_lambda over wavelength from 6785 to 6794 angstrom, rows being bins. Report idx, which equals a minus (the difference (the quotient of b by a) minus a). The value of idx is 5.3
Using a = 3.1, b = 3.00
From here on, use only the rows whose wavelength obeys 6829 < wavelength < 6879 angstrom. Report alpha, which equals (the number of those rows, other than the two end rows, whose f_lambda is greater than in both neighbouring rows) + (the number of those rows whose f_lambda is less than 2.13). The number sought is 10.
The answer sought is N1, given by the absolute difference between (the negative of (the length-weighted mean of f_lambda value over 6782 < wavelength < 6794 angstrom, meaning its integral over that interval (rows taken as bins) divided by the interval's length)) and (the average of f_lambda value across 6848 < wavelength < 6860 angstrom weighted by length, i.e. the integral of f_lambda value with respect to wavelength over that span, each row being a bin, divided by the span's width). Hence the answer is 4.53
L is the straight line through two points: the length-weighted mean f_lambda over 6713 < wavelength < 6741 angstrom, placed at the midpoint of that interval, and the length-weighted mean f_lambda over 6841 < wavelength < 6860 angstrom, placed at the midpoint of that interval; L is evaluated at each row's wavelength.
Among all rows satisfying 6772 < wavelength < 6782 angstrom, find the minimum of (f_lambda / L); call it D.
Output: 0.808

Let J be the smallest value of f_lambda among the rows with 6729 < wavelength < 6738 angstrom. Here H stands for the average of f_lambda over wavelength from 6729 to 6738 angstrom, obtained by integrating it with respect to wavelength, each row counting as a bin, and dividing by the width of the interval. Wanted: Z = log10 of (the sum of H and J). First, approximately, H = 2.80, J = 2.137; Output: 0.693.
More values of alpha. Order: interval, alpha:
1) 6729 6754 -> 3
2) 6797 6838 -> 7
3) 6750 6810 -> 10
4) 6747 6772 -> 3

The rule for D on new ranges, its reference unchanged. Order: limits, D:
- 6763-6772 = 0.775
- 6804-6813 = 0.786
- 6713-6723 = 0.926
